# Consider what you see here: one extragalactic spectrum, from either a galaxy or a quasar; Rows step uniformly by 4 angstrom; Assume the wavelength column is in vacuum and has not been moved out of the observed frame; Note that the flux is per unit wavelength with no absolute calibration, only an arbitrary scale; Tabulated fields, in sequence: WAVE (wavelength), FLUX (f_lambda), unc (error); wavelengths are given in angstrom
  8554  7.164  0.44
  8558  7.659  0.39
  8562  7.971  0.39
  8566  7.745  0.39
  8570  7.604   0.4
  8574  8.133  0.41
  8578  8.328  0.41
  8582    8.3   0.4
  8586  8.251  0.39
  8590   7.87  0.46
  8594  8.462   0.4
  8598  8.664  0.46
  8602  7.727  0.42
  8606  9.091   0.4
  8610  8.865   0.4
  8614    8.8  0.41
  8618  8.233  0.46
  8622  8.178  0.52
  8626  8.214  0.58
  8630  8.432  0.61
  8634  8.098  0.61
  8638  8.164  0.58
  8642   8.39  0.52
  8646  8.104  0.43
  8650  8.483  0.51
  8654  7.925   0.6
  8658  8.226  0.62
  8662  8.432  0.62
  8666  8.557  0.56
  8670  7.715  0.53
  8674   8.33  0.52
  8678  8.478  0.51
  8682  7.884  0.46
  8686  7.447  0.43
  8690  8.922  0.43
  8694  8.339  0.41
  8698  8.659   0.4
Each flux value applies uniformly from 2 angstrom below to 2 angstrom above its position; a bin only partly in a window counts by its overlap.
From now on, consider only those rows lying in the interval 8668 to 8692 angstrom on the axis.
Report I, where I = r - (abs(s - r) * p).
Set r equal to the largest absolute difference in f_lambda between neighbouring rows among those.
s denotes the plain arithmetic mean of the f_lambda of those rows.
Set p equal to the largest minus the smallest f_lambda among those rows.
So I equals -8.3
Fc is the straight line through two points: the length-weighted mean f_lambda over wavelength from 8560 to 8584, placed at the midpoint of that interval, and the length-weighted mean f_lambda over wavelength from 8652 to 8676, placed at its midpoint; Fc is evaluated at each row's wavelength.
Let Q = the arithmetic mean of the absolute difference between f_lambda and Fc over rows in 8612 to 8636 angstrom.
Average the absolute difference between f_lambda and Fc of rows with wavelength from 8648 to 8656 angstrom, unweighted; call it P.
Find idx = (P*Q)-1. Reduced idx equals -0.937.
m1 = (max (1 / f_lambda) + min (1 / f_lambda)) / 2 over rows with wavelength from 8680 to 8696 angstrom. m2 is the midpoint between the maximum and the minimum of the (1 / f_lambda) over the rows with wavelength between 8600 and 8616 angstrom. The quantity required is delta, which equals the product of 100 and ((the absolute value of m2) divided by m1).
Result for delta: 97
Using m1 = 0.123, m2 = 0.120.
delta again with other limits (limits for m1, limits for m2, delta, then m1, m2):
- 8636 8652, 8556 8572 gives 107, 0.121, 0.128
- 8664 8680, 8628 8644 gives 98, 0.123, 0.121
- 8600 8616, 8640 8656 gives 102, 0.120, 0.122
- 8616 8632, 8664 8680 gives 102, 0.120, 0.123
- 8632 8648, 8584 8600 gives 100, 0.121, 0.121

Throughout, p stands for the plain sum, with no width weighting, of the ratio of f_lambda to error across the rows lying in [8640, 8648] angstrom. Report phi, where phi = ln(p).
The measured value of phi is 3.55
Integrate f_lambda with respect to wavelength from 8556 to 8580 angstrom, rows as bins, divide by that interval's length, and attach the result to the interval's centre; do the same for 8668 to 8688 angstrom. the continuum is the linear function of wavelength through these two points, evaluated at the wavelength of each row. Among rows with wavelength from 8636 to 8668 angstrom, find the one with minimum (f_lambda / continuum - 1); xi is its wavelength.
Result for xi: 8654 angstrom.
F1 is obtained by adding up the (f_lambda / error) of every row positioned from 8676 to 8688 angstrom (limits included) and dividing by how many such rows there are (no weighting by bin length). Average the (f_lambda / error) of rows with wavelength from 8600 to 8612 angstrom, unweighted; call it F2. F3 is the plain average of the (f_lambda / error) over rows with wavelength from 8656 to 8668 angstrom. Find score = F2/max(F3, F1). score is 1.2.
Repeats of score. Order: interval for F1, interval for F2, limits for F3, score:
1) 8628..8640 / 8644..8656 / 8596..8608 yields 0.8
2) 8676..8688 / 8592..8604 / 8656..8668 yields 1.1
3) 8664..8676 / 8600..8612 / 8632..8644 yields 1.4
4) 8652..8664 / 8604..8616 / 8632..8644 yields 1.5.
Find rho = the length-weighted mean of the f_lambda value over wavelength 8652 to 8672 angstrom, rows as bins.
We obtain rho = 8.17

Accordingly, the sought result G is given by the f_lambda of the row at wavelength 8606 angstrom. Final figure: 9.091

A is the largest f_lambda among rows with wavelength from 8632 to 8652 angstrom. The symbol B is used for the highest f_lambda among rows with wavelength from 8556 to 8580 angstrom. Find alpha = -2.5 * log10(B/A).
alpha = 0.02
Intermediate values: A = 8.483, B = 8.328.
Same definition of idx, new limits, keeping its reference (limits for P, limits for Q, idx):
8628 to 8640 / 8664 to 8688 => -0.953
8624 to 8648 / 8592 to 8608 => -0.927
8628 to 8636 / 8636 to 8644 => -0.978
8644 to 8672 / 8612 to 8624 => -0.925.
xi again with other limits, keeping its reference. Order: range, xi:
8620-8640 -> 8634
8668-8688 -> 8686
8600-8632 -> 8602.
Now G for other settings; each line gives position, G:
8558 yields 7.659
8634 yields 8.098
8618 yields 8.233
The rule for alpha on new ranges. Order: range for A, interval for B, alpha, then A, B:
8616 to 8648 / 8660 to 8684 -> -0.02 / 8.432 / 8.557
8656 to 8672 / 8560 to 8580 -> 0.03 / 8.557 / 8.328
